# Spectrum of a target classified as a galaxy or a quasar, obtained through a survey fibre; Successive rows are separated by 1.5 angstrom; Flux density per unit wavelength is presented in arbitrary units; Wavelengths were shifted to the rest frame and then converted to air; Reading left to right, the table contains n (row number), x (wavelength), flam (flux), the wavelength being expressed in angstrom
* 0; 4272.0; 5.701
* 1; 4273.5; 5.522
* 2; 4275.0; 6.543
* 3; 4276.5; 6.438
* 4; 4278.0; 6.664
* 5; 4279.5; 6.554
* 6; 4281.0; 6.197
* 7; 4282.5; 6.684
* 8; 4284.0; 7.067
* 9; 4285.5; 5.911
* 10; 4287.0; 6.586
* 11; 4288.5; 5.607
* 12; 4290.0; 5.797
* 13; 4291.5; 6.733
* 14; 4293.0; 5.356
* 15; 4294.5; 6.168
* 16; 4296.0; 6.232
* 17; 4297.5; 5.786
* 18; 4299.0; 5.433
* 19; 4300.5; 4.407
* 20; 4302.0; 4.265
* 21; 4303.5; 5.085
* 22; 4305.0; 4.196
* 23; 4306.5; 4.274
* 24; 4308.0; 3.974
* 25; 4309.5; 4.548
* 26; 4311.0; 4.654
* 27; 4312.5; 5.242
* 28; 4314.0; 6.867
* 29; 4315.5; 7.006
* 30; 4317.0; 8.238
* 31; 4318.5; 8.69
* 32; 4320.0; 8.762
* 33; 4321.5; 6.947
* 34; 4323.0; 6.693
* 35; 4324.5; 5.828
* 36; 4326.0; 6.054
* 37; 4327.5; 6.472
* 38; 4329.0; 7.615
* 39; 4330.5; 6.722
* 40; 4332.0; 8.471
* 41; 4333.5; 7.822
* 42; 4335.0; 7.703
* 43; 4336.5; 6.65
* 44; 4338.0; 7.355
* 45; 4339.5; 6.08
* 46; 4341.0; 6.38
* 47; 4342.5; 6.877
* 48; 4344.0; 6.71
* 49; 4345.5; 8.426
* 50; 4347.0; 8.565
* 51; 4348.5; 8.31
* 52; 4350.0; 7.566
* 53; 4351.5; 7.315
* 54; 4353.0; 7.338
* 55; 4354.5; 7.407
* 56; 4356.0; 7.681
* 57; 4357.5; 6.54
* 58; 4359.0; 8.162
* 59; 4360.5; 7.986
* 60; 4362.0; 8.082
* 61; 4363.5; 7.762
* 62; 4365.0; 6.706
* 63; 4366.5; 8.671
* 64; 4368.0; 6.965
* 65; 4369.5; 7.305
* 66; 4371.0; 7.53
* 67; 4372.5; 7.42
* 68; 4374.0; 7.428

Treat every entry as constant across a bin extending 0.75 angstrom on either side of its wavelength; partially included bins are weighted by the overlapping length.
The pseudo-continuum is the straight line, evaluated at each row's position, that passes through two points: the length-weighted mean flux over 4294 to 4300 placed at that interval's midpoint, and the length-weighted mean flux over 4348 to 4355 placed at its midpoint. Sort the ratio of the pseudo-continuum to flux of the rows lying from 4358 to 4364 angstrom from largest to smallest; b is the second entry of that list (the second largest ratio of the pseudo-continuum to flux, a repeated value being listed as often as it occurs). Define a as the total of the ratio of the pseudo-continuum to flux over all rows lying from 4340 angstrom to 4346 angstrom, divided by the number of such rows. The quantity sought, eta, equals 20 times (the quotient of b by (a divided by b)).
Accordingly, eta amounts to 18.6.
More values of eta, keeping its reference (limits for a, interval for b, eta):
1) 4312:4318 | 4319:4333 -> 26.0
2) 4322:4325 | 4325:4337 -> 21.2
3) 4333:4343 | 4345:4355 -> 20.8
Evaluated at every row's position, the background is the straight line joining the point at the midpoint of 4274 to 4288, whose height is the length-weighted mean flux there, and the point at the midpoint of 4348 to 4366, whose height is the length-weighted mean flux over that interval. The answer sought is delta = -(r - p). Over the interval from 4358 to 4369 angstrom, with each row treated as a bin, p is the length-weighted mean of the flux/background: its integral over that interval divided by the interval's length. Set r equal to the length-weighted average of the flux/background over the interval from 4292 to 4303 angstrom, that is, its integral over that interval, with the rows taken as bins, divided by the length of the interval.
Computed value 0.20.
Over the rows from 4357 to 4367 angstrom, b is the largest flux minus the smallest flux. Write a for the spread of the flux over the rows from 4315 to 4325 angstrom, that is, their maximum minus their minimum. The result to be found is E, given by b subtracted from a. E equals 0.8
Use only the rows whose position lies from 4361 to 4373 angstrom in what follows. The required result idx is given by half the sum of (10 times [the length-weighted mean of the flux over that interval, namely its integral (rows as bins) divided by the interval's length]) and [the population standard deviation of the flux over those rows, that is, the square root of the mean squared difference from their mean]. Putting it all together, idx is 38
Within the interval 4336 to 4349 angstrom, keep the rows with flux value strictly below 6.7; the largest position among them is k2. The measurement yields 4341.0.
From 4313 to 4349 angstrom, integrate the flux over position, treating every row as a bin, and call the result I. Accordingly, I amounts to 262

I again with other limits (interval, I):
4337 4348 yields 79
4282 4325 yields 256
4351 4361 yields 75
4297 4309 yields 56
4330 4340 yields 73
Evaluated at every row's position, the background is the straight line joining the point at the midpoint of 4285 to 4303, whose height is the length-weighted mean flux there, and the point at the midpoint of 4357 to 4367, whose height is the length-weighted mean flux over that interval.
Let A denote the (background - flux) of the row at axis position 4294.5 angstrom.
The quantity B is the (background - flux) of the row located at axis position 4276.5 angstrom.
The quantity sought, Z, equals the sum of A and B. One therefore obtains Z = -1.8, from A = -0.47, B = -1.28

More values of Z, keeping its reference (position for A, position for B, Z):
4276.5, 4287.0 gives -2.4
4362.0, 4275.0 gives -1.8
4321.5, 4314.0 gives -1.0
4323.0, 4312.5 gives 0.8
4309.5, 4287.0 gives 0.5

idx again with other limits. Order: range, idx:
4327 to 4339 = 37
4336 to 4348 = 36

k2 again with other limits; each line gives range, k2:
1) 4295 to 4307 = 4306.5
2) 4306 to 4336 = 4327.5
